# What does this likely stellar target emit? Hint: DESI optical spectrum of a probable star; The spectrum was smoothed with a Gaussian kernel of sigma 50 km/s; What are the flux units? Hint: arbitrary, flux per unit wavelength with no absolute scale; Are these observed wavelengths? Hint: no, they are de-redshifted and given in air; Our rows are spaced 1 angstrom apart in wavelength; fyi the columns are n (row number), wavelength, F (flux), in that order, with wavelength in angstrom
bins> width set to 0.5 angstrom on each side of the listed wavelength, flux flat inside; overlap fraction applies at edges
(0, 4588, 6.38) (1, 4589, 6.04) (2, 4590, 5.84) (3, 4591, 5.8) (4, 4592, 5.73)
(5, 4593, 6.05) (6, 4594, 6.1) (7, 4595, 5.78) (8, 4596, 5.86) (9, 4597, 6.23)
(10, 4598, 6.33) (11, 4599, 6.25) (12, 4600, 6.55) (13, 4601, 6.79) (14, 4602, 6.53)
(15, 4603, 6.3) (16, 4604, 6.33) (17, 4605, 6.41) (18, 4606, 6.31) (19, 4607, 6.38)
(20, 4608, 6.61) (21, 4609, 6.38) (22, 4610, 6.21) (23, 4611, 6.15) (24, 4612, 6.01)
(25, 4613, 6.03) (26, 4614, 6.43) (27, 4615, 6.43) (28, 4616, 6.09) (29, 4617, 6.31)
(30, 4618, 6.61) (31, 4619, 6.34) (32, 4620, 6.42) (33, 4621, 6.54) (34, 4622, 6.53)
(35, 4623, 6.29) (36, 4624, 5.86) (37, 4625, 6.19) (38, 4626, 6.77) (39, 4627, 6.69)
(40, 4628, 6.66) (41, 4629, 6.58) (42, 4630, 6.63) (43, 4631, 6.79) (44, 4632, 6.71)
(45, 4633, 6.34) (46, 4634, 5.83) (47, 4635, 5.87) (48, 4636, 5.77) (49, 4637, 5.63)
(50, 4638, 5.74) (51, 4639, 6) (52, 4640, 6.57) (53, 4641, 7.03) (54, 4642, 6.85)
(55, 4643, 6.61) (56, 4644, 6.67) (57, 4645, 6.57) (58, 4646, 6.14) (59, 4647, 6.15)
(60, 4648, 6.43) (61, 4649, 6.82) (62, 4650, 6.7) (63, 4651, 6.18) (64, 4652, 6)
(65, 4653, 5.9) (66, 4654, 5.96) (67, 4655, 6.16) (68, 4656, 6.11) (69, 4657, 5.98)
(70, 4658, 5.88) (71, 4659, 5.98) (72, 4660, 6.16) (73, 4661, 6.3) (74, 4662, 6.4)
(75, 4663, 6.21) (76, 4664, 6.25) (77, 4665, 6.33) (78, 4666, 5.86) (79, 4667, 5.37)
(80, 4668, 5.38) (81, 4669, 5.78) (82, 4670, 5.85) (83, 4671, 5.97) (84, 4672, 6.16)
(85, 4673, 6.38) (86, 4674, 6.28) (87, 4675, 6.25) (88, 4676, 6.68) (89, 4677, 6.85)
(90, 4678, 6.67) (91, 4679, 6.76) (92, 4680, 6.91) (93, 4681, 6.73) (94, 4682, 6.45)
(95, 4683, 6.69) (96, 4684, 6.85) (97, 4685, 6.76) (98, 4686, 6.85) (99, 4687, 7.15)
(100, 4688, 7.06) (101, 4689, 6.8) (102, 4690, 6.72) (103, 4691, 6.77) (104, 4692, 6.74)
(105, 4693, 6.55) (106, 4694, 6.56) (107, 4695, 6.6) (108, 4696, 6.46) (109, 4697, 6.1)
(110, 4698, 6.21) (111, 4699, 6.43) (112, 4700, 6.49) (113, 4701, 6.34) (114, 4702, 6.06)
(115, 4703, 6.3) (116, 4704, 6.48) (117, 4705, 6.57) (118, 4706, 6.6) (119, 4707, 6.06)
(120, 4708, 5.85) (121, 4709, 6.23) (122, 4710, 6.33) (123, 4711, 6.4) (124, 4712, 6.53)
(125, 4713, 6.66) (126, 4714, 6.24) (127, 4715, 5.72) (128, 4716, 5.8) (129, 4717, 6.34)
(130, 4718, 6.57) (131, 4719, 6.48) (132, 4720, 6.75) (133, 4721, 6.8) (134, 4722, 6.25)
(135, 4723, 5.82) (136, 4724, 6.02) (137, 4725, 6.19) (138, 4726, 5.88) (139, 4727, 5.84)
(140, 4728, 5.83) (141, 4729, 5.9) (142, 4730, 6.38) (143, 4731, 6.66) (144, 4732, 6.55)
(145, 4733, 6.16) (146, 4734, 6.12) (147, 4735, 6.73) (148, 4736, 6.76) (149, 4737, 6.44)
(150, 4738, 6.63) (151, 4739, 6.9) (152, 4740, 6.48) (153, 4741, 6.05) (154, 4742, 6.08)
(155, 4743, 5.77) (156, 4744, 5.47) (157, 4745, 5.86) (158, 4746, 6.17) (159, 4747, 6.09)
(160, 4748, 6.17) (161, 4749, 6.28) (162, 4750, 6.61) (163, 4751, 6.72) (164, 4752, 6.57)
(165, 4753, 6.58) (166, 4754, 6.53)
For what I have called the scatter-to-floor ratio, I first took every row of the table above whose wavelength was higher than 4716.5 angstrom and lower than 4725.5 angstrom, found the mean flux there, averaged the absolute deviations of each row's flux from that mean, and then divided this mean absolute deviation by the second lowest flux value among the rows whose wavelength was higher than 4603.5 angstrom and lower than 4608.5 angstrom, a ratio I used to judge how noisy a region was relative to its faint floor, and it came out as 0.041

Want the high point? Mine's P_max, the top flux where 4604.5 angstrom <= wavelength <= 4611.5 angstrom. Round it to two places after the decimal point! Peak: 6.61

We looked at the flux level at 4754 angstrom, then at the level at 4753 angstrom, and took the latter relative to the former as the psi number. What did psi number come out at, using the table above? 1.01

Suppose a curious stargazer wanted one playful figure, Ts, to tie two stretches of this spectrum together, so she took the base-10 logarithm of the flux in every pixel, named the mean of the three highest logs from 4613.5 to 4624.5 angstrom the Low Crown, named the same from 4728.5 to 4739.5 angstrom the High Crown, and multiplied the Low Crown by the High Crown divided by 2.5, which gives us 0.272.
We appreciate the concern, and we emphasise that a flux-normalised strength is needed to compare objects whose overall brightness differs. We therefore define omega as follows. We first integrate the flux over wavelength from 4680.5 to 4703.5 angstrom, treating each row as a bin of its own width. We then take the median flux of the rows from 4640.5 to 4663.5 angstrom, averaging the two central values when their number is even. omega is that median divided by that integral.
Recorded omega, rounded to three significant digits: 0.0407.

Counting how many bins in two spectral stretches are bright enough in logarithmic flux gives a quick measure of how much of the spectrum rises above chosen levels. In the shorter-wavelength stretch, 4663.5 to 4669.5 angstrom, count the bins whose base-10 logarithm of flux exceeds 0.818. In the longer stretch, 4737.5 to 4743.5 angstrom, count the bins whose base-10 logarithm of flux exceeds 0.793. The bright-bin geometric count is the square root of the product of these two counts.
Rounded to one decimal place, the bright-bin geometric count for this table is 0.0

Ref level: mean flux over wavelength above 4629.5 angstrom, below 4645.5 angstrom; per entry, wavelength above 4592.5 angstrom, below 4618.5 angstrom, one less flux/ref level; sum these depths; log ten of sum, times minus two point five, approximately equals 1.5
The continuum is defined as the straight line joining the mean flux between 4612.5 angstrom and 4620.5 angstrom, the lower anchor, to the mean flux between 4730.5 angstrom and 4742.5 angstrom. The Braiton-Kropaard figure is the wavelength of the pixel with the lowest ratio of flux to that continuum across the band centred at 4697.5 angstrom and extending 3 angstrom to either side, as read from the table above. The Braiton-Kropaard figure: 4697 angstrom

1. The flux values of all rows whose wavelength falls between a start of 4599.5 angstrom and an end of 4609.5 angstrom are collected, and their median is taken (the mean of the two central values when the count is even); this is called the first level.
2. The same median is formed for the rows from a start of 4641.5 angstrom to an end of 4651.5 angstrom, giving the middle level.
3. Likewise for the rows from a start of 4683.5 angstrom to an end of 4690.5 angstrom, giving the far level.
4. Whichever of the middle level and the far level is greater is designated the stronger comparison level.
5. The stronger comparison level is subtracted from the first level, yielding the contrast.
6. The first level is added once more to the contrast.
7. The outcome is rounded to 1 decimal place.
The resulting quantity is 5.9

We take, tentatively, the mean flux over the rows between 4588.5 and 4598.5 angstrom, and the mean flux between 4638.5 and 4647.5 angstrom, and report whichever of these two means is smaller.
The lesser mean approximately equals 5.98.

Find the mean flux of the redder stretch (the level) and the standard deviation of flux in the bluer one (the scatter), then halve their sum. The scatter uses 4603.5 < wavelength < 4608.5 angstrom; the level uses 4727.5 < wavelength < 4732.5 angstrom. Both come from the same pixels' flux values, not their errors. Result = 3.19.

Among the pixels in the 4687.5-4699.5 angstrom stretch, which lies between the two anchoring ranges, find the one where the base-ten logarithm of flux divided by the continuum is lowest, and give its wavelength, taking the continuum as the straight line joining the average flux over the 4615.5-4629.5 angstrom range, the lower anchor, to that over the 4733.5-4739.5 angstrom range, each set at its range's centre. 4697 angstrom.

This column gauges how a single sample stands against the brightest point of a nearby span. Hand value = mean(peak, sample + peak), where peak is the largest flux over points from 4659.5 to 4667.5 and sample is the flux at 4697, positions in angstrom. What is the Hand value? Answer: 9.45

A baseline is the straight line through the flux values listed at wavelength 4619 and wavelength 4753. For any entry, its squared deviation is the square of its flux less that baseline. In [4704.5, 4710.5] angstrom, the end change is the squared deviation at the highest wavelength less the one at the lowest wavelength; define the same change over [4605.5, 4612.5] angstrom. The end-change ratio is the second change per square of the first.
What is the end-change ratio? 173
